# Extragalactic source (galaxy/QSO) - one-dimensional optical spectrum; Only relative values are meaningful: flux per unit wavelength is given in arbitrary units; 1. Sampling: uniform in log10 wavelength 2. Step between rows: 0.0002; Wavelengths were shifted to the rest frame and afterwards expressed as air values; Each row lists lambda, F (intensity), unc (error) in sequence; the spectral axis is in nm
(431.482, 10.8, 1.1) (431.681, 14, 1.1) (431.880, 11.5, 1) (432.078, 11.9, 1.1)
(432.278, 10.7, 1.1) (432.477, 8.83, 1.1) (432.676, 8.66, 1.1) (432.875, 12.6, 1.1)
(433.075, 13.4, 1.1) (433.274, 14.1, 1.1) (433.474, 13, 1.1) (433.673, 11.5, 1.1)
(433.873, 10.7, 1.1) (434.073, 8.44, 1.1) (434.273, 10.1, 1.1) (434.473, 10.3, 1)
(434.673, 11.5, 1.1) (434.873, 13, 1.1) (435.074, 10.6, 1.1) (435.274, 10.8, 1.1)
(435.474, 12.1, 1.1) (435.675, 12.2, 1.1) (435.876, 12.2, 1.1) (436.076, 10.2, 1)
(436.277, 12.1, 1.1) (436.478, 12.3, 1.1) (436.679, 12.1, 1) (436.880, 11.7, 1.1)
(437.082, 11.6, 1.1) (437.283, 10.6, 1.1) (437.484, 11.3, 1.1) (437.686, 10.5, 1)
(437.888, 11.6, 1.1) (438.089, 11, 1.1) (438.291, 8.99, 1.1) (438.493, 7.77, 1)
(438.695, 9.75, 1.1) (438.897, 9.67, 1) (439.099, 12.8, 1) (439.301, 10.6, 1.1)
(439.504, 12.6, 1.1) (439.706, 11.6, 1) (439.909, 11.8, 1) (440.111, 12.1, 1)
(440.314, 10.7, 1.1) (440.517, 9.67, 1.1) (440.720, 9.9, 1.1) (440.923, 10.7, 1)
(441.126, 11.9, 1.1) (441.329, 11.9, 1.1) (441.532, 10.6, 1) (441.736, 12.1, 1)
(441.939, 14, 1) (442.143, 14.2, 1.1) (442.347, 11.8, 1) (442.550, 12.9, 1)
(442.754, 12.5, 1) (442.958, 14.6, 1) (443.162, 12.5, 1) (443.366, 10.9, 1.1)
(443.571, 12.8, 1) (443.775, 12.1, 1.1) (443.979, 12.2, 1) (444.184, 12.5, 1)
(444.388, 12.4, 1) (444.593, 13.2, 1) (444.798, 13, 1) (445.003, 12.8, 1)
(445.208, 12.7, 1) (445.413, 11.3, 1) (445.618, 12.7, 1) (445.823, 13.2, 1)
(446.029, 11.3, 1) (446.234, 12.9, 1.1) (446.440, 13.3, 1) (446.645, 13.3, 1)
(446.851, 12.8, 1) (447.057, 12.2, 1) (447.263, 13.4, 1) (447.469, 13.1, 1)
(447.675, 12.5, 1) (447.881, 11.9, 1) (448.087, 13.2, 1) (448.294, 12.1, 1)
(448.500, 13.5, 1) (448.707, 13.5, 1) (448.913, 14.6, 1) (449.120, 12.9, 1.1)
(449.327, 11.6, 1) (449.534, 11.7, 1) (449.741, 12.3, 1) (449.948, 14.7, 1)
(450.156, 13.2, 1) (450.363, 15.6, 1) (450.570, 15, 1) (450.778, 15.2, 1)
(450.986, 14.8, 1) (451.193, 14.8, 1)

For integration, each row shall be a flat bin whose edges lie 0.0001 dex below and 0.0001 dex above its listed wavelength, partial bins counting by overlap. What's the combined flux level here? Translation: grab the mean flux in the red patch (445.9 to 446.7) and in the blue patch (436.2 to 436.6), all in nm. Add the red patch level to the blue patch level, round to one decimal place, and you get 24.9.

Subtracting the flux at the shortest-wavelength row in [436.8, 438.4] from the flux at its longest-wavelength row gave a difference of -3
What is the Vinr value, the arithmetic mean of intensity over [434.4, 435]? 11.6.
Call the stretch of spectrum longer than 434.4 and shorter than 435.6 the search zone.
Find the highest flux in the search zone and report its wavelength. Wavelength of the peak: 434.873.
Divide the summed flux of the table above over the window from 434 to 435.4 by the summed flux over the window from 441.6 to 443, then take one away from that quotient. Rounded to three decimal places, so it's -0.188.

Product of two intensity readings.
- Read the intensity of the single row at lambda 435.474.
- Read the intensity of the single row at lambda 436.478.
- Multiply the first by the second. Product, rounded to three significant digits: 149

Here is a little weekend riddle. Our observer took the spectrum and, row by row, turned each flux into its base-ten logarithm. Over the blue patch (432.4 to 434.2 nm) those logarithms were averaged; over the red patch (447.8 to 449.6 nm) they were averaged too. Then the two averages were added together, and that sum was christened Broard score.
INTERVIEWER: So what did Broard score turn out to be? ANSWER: 2.15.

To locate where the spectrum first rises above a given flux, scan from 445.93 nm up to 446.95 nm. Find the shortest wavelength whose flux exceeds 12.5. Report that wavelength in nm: 446.234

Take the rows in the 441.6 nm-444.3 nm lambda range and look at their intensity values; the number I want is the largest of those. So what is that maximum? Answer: 14.6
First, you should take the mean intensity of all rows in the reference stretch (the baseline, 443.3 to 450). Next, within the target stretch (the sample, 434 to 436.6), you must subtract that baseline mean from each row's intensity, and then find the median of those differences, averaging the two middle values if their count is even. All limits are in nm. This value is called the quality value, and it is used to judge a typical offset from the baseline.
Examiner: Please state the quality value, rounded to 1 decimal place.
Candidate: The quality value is -1.2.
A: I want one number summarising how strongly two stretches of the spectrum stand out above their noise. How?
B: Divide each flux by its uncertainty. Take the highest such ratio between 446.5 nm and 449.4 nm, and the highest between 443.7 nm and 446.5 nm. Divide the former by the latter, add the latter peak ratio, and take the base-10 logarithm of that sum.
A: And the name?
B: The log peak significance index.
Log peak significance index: 1.16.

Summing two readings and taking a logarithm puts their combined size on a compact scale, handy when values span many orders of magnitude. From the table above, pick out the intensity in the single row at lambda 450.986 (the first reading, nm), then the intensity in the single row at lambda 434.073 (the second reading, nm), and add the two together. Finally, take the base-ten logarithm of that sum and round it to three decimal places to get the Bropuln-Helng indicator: 1.366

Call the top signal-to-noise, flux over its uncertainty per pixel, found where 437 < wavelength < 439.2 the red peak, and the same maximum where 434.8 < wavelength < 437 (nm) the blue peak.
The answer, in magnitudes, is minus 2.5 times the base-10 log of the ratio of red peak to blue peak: -0.061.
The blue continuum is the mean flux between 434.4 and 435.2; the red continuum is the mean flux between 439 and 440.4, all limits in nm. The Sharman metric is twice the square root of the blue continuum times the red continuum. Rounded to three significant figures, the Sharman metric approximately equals 23.1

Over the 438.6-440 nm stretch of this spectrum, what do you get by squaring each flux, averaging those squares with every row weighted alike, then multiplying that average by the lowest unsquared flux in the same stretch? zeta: 1240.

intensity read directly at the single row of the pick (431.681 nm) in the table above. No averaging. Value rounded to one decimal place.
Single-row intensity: 14.0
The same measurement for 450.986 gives 14.8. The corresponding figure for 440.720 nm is 9.9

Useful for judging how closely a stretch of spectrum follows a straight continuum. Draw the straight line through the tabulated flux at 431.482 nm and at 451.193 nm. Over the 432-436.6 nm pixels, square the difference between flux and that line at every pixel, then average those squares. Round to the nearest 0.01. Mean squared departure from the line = 2.15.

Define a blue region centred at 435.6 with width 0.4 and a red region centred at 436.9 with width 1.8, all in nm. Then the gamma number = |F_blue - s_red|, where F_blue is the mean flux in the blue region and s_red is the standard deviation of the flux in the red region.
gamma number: 11.4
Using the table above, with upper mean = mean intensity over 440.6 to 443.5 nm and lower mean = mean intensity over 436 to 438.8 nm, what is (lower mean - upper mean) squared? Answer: 1.8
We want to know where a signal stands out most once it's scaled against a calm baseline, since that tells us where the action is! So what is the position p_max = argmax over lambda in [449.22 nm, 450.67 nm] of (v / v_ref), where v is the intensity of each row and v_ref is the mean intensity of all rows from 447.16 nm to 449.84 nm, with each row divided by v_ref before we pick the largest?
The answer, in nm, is 450.363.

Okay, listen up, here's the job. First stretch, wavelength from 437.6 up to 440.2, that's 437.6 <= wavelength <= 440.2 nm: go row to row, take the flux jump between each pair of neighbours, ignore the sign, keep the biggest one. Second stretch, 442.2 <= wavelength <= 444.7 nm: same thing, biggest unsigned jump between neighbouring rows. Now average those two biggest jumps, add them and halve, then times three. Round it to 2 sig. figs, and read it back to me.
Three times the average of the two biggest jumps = 7.8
